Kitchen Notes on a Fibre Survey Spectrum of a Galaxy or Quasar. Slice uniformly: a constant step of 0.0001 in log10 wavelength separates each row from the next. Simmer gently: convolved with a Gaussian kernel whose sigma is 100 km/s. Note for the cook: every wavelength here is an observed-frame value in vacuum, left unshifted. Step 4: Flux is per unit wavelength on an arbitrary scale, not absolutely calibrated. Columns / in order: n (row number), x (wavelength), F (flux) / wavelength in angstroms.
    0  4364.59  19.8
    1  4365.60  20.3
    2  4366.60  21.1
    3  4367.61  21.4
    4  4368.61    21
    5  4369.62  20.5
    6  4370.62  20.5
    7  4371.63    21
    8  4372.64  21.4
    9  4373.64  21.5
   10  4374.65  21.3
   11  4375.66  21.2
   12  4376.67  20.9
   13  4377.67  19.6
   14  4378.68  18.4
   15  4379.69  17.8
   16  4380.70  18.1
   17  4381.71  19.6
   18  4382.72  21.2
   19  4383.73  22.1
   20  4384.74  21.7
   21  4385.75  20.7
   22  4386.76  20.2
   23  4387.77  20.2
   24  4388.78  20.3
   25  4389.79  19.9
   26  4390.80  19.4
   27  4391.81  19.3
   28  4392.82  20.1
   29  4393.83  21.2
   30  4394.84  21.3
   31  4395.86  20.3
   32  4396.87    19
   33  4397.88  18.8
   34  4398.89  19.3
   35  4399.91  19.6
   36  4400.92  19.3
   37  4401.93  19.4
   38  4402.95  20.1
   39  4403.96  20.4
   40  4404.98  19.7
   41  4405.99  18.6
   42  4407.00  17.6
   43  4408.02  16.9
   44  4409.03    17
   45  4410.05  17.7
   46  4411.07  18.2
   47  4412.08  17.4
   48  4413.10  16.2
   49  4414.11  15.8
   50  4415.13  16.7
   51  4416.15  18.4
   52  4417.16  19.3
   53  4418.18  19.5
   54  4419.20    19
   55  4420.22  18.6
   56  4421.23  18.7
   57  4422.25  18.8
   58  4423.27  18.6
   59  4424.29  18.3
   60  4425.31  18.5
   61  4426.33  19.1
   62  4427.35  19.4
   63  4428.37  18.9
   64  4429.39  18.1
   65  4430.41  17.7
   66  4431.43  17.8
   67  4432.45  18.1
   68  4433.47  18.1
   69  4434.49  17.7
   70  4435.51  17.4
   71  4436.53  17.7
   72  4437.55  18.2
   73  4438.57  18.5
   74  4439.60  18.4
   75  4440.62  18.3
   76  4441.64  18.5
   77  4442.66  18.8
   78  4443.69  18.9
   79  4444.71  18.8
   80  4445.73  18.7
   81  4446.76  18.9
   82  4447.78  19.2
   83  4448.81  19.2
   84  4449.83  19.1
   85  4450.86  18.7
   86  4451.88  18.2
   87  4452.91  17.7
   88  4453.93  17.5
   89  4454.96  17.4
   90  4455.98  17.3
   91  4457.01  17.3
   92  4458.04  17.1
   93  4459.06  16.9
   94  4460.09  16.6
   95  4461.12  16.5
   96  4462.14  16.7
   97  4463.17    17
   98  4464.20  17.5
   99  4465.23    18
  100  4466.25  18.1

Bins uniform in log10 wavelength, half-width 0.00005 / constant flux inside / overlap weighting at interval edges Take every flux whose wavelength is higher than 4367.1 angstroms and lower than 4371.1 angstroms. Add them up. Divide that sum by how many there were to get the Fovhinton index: 20.9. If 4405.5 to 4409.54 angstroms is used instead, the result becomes 17.5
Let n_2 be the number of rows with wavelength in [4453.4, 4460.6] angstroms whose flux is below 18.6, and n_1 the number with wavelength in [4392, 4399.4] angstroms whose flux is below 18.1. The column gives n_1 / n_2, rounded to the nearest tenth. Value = 0.0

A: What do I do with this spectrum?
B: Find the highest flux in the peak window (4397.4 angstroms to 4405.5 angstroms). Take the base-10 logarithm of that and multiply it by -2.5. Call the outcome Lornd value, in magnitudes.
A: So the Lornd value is -3.27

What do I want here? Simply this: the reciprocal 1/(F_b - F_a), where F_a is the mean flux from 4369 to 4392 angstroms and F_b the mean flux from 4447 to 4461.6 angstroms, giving -0.4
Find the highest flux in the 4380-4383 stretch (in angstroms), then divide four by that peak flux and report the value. 0.189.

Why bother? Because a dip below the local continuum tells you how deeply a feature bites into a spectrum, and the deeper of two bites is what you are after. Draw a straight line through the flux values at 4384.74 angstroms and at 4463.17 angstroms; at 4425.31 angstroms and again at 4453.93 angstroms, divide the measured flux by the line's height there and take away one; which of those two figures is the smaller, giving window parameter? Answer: -0.040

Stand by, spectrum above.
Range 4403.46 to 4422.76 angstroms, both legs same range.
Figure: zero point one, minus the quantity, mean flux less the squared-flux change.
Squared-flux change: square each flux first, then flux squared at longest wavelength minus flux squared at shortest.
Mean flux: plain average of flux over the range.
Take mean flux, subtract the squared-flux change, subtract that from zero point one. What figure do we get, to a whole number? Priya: -81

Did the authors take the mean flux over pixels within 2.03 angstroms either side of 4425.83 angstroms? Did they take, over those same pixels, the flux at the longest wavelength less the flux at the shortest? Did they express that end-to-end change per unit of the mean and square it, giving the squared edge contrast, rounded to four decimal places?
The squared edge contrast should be 0.0034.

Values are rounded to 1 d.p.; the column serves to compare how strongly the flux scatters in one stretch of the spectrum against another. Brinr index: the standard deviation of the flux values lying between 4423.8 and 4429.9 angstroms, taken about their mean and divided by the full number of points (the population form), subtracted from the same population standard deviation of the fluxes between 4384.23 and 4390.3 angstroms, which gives 0.1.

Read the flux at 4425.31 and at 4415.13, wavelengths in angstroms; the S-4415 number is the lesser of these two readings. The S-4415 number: 16.7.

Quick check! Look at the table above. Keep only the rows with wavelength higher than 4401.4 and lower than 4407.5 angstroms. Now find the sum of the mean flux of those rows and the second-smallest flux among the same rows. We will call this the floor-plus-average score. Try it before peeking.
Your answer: 37.9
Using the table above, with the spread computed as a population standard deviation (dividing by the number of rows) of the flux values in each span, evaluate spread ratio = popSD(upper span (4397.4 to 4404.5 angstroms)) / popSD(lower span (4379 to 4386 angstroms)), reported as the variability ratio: 0.31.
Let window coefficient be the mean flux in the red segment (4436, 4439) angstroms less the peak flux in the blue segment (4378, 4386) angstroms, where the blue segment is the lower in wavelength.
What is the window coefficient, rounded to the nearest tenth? -4.0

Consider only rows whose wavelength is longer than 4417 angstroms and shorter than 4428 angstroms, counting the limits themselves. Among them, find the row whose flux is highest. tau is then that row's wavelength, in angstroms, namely 4418.18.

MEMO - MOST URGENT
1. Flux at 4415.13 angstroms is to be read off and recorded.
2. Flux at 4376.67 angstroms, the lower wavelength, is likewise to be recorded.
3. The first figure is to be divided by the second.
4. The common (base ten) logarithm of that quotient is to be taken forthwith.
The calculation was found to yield -0.10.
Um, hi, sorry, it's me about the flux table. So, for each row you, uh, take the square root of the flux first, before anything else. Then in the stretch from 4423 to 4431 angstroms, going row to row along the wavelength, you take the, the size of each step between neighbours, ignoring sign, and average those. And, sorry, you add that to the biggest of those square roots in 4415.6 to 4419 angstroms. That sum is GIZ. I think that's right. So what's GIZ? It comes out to 4.47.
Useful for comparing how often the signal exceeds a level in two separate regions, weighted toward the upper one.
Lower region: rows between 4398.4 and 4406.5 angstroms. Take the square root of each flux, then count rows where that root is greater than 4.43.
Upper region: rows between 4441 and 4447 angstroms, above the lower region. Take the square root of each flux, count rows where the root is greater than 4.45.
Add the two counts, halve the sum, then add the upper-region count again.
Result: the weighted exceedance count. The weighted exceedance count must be 1.5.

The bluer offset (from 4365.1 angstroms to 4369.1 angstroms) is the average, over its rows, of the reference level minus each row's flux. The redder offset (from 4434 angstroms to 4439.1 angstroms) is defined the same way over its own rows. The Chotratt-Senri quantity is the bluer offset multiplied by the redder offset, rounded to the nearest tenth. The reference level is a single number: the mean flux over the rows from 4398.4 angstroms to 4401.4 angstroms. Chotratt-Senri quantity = -2.3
